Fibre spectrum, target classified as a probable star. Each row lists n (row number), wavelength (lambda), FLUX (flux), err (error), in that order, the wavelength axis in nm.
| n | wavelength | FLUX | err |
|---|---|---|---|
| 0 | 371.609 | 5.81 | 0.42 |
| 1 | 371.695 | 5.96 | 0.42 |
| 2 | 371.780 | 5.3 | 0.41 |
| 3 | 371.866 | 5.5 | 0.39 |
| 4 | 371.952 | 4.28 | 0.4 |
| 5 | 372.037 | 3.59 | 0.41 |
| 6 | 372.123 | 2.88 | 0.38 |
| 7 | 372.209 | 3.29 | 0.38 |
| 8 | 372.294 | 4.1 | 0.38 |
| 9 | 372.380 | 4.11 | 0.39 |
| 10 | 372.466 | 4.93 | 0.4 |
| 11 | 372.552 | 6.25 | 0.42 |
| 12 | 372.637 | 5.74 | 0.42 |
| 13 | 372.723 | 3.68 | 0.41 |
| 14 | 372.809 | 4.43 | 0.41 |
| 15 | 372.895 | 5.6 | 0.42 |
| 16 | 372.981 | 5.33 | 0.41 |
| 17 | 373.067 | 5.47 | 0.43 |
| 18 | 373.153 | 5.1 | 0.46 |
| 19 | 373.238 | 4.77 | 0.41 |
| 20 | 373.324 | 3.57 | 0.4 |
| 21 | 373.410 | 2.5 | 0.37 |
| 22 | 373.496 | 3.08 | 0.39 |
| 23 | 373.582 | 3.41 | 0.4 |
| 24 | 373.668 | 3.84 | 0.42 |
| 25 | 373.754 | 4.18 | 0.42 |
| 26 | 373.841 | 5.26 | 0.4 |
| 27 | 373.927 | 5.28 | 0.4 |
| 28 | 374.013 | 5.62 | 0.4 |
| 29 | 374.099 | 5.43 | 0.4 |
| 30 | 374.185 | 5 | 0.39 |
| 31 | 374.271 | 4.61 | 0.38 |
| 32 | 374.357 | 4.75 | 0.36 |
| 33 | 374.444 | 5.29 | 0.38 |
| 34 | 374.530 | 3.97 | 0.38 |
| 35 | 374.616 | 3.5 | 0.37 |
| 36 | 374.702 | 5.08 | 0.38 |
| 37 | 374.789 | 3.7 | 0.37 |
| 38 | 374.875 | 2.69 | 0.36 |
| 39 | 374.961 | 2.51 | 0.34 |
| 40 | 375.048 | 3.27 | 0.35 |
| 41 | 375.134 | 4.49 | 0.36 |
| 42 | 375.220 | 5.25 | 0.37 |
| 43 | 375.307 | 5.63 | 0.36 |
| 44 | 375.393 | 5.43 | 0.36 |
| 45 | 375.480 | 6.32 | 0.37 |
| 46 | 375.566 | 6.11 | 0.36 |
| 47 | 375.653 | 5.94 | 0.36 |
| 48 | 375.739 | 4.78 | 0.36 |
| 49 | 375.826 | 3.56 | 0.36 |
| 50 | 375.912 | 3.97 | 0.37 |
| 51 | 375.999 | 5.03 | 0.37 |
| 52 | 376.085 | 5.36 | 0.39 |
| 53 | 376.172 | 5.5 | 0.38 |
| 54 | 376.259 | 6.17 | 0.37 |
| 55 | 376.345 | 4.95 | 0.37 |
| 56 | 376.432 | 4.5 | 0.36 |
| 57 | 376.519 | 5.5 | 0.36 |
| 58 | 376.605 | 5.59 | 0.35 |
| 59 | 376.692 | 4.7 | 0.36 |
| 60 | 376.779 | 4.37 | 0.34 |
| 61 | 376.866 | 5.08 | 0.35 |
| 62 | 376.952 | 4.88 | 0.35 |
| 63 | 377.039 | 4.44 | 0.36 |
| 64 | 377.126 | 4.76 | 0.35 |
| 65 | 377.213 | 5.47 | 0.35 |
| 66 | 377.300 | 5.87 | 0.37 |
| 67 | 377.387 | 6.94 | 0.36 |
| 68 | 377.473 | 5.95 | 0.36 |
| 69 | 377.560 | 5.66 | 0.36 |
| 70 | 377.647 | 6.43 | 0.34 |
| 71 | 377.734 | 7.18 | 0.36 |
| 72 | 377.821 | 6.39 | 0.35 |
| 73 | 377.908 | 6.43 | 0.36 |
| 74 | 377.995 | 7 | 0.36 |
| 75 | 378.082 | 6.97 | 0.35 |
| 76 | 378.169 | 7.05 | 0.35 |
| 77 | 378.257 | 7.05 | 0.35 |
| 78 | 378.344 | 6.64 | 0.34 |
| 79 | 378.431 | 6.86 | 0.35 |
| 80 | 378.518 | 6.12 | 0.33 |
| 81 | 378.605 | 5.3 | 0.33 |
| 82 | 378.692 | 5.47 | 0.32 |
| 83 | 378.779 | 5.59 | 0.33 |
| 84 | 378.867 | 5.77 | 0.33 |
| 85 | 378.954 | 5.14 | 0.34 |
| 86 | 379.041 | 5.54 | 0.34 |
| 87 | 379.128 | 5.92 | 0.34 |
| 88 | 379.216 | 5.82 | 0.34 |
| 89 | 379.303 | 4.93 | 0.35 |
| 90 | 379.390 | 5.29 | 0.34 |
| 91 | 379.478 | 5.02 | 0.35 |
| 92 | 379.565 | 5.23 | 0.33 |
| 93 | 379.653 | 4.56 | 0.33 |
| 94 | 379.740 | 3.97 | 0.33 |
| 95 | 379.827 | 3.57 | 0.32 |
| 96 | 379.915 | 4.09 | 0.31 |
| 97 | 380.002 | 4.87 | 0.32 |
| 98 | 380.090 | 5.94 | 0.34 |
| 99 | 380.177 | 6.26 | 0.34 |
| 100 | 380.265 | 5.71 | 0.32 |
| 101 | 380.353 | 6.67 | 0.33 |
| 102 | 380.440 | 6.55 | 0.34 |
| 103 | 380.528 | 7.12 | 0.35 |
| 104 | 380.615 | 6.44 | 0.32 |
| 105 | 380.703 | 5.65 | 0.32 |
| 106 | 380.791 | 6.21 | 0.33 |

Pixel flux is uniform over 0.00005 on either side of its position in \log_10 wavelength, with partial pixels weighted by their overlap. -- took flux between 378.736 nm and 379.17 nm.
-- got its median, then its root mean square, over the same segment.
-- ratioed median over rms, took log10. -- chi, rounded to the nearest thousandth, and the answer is -0.001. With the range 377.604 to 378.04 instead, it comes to -0.018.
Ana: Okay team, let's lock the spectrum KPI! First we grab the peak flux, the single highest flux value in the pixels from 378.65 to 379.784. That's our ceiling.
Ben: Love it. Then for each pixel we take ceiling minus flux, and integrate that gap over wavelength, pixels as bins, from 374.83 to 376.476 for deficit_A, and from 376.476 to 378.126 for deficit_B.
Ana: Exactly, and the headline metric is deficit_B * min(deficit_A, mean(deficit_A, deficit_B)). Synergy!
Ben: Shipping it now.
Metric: 0.3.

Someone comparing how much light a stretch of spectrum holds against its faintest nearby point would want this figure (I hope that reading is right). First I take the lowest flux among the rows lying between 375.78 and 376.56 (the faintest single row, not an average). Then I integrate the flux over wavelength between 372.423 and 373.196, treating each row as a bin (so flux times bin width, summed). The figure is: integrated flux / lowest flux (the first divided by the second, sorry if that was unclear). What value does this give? 1.12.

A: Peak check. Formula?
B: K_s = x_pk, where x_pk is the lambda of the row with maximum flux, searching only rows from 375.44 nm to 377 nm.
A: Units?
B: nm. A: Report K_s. 375.480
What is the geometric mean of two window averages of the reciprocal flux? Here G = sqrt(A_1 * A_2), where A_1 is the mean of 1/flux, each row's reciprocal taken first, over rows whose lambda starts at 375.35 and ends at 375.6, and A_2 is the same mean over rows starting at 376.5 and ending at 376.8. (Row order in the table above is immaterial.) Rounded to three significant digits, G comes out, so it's 0.184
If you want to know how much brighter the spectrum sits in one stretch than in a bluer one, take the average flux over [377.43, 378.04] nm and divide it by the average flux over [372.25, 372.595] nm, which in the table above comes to 1.33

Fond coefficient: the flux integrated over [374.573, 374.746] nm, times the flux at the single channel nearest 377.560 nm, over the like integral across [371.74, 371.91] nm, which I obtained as 5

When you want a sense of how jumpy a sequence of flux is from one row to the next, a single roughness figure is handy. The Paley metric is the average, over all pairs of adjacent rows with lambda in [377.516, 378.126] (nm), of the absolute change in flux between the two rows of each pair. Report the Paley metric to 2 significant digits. 0.49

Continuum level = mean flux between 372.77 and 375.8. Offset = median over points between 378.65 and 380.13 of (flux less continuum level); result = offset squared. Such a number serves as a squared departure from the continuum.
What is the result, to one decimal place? 0.4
